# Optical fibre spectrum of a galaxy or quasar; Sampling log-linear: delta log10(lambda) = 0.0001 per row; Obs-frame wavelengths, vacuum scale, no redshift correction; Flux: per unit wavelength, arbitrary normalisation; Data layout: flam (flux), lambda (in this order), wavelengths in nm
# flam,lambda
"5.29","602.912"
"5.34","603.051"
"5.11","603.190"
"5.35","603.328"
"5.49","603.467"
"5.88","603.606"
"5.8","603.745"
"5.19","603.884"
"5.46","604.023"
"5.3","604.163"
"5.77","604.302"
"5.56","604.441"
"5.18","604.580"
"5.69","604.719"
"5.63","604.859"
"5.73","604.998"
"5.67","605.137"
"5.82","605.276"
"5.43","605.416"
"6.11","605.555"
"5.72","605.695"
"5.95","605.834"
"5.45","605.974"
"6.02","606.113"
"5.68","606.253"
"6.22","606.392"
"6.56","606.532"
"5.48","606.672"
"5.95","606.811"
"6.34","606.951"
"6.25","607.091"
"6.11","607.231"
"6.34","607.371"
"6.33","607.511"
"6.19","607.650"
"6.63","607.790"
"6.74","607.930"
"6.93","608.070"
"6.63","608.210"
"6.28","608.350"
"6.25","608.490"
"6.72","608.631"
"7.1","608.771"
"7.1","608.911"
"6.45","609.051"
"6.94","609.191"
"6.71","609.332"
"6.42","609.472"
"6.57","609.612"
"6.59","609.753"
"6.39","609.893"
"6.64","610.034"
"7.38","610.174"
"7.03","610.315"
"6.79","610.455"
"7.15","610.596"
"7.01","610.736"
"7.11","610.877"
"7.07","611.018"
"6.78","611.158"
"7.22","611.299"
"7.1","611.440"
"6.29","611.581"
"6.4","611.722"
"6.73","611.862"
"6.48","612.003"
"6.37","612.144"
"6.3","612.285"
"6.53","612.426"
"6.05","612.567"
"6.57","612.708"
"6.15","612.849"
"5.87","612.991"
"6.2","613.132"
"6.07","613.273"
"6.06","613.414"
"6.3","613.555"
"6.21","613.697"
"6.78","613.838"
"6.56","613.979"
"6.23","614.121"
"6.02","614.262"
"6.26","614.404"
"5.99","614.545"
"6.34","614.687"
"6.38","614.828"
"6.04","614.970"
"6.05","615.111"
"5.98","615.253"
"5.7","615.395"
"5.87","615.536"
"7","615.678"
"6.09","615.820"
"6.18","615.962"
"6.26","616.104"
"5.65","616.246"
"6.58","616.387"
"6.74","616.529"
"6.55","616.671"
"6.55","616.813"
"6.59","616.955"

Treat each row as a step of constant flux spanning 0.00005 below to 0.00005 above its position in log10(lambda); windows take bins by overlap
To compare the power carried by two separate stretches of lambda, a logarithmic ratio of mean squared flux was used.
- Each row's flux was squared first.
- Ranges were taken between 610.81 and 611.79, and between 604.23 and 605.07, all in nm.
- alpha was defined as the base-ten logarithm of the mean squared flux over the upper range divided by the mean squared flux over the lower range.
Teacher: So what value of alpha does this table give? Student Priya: 0.18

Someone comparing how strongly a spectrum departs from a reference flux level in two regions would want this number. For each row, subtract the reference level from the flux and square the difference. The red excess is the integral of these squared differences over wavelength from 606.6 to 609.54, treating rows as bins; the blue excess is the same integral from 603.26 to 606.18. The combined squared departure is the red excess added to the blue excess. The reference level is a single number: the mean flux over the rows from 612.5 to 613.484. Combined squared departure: 1.7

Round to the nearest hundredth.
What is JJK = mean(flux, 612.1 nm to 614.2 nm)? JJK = 6.28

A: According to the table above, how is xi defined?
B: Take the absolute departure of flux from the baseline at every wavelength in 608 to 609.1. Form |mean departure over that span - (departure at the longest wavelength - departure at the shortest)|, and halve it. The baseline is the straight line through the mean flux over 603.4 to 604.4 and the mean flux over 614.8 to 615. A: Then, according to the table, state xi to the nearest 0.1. 0.7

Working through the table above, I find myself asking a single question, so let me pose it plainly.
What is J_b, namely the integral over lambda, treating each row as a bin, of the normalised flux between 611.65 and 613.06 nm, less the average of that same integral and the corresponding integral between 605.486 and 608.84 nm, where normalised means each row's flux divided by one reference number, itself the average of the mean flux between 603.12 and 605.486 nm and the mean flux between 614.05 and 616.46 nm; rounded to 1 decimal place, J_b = -1.0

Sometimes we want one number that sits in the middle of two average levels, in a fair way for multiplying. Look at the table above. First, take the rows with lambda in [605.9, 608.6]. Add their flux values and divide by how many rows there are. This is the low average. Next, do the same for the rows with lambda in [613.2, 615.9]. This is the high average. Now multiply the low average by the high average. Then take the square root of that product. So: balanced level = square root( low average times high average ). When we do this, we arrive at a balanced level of 6.22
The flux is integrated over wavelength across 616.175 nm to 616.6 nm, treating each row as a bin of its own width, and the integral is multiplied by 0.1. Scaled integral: 0.269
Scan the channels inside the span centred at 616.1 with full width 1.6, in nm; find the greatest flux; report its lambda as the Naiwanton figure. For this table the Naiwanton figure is 615.678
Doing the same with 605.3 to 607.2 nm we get 606.532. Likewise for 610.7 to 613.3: 611.299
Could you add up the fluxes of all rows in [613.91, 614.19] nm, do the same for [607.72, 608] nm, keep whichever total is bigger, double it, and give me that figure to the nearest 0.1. 26.7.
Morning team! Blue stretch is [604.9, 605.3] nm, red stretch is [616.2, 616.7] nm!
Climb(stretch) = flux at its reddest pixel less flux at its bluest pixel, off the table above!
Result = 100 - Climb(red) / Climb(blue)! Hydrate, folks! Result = 90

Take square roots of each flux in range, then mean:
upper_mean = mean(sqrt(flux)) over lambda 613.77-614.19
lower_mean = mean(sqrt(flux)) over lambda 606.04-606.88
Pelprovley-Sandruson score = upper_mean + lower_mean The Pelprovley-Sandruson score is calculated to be 5.00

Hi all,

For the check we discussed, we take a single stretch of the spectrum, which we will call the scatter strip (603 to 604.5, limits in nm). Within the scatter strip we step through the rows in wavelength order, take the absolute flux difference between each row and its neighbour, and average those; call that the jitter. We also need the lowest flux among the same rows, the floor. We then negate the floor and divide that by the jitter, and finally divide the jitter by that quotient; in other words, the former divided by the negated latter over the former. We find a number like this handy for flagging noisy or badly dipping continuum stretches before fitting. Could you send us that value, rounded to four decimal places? -0.0153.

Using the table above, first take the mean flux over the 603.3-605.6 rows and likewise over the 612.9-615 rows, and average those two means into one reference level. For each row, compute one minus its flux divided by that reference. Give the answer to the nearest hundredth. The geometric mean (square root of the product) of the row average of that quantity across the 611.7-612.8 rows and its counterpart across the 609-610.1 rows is 0.10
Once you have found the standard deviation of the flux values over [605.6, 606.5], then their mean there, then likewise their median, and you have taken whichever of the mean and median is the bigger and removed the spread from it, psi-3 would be 5.6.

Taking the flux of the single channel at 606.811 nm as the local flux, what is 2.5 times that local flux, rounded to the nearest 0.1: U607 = 14.9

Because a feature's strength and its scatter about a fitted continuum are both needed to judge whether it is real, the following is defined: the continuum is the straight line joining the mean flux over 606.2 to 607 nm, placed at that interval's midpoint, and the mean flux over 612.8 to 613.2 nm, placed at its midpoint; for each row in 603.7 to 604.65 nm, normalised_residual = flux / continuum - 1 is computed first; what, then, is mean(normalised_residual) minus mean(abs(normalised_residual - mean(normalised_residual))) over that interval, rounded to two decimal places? -0.13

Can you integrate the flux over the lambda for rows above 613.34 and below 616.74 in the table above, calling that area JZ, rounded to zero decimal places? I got 21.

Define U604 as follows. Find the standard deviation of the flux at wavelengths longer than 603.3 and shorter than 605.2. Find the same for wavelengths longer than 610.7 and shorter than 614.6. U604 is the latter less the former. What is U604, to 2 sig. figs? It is 0.16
